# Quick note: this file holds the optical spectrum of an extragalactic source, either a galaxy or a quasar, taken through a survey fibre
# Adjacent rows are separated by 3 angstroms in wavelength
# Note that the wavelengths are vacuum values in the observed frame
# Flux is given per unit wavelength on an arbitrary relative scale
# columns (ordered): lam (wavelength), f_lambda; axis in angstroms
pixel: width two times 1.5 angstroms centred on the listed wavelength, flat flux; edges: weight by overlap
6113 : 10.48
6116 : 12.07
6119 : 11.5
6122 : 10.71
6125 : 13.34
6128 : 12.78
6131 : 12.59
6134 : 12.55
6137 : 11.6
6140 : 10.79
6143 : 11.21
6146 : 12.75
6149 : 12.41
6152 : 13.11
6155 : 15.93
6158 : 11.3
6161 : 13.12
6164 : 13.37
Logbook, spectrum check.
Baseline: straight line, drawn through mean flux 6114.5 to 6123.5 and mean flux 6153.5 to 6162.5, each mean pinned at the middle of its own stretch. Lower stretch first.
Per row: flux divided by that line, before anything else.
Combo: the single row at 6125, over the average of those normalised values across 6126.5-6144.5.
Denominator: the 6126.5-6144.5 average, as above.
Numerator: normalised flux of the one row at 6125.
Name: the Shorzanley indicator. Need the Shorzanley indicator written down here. 1.17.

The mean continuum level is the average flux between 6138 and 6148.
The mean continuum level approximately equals 11.6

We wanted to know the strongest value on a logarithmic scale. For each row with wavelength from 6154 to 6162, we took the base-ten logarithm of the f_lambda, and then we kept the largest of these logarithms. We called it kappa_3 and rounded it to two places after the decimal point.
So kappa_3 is 1.20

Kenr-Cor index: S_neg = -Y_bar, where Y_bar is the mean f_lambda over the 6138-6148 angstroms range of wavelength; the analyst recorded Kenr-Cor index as -11.6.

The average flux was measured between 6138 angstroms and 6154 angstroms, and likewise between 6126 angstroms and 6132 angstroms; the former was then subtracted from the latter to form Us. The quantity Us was 0.6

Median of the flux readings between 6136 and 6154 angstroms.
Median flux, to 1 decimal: 12.0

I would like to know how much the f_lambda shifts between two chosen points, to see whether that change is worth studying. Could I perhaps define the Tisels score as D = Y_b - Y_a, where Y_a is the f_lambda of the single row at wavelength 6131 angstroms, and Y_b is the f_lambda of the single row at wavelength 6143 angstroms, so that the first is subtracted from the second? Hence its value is -1.4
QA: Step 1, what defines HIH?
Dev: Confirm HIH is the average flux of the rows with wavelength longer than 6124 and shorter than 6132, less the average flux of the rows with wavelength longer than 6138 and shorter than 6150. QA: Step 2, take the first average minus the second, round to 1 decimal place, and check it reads 1.1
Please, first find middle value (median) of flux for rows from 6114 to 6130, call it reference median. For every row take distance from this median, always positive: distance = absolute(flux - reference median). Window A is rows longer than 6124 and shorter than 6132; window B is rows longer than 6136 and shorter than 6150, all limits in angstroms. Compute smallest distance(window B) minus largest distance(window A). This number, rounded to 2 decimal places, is -0.93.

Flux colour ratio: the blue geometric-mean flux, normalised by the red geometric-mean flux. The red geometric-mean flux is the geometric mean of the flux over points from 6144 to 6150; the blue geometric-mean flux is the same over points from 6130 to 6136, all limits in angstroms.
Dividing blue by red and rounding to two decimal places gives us 1.00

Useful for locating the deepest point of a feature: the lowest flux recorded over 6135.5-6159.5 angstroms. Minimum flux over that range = 10.79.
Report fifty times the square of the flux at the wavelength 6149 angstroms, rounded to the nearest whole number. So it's 7700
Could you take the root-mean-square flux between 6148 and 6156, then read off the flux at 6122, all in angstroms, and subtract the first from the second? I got -3.2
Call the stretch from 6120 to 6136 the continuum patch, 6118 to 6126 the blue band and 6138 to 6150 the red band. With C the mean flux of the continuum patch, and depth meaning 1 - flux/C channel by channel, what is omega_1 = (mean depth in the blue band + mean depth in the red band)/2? 0.046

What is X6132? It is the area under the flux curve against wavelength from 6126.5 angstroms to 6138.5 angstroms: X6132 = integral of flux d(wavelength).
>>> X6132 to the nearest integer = 149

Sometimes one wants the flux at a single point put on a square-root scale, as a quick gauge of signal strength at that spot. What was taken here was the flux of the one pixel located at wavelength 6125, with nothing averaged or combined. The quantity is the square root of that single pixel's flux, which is 3.65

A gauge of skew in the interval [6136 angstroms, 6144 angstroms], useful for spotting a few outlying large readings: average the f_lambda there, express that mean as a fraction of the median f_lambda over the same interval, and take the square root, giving 1.00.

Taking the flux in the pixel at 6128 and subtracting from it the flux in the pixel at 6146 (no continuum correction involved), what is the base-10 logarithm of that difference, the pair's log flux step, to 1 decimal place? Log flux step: -1.5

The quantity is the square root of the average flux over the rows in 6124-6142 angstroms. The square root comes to 3.50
